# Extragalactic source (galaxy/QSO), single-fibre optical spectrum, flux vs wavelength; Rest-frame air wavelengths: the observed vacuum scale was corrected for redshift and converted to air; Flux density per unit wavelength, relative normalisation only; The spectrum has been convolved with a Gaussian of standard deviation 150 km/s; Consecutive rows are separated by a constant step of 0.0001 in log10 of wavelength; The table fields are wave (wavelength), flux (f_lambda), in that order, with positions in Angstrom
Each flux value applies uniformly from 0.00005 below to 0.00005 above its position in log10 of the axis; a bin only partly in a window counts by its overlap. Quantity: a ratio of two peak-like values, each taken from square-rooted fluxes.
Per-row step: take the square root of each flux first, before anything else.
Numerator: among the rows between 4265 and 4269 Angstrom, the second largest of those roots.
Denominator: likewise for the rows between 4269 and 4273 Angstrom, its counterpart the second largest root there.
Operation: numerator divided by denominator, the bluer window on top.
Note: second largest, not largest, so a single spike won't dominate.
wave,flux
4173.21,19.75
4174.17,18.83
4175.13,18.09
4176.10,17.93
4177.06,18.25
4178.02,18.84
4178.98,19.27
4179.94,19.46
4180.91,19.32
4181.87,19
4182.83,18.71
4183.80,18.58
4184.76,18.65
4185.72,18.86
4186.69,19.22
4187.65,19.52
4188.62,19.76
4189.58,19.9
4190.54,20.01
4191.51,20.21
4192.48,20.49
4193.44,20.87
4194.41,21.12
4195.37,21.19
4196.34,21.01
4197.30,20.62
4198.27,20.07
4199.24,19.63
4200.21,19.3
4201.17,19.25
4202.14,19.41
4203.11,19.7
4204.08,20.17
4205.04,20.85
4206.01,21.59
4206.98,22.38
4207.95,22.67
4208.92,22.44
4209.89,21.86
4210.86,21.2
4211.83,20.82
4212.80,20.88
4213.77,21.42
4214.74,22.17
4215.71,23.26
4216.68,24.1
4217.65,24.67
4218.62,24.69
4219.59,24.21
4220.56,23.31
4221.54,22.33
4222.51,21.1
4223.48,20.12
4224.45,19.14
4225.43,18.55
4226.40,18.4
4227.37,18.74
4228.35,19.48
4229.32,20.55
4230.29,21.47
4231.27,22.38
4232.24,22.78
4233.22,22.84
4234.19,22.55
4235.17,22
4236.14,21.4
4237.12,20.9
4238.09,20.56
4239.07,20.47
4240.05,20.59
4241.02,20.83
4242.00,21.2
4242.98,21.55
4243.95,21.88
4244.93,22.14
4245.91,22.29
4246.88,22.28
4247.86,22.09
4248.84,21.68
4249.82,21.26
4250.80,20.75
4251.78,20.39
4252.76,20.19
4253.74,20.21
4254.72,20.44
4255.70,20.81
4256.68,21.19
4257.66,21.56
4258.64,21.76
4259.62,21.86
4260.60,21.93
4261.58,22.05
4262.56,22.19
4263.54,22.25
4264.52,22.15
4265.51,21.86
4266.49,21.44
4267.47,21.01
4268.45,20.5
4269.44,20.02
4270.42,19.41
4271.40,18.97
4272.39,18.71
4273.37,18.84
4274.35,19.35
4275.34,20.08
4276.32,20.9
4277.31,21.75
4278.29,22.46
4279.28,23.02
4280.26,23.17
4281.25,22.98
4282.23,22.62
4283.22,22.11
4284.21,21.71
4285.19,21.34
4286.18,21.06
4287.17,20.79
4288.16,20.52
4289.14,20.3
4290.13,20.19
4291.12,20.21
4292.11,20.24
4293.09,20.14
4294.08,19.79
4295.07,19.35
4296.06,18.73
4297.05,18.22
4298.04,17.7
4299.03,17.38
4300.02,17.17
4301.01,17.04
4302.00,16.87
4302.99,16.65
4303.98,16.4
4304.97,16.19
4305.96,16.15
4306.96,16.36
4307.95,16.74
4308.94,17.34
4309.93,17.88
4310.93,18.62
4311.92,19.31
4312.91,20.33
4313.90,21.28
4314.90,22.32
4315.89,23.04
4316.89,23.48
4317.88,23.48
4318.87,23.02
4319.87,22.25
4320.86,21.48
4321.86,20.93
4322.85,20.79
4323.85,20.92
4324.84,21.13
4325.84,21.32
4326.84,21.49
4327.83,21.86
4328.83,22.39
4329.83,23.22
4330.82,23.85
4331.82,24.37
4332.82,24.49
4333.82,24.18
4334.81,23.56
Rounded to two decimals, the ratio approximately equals 1.05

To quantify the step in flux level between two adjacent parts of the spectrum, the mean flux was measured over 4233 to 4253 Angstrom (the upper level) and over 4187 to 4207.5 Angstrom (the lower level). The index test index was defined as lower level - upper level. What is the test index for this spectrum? -1.1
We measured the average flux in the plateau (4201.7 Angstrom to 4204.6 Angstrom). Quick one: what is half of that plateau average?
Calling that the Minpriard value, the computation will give 9.9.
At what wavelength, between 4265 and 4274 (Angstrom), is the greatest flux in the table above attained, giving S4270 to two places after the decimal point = 4265.51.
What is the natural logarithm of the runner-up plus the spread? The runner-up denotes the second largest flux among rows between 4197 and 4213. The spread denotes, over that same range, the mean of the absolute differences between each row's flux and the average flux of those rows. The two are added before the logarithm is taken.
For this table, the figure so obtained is 3.15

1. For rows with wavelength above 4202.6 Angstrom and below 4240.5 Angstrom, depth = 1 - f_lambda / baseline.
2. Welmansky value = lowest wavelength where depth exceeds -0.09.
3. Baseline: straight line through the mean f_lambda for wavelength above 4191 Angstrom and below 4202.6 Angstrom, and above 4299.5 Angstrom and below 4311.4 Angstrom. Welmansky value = 4203.11 Angstrom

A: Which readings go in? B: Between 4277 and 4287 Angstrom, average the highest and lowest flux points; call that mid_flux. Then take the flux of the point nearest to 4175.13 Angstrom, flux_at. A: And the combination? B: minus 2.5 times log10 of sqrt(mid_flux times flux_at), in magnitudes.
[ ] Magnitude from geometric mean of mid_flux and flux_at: -3.25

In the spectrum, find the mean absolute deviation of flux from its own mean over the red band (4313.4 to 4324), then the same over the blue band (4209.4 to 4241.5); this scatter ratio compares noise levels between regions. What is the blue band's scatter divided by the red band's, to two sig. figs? 1.5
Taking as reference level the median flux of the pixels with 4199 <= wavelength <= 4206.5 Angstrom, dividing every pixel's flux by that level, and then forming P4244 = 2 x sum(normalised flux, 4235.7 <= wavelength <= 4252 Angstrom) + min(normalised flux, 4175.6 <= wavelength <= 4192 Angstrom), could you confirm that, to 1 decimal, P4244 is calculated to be 37.8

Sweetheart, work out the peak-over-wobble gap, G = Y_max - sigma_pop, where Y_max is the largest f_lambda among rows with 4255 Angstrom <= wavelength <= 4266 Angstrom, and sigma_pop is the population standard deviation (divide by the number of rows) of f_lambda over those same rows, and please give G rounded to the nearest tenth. 21.8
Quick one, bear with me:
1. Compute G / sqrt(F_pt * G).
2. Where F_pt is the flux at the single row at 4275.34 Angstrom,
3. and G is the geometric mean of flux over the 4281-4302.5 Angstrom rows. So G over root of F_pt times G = 0.99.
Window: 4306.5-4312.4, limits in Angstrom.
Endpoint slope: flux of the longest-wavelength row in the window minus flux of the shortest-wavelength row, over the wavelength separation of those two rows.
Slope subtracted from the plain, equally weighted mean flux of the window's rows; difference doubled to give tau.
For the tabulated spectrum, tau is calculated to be 34.2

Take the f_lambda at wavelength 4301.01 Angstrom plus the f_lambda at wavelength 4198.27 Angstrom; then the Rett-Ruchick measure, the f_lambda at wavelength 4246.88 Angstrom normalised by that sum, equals 0.60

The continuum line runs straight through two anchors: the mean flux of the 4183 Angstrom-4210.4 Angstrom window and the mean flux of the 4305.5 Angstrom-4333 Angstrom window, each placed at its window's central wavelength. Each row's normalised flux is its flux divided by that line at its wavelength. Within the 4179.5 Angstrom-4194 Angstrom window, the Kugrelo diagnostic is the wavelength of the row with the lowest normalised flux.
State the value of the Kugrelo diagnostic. 4183.80 Angstrom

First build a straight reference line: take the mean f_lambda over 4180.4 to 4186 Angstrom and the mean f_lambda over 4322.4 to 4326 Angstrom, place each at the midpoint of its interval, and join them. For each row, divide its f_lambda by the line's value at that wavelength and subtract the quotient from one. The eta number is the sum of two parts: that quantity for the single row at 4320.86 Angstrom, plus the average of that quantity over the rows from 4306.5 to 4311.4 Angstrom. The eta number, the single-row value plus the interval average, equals 0.14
